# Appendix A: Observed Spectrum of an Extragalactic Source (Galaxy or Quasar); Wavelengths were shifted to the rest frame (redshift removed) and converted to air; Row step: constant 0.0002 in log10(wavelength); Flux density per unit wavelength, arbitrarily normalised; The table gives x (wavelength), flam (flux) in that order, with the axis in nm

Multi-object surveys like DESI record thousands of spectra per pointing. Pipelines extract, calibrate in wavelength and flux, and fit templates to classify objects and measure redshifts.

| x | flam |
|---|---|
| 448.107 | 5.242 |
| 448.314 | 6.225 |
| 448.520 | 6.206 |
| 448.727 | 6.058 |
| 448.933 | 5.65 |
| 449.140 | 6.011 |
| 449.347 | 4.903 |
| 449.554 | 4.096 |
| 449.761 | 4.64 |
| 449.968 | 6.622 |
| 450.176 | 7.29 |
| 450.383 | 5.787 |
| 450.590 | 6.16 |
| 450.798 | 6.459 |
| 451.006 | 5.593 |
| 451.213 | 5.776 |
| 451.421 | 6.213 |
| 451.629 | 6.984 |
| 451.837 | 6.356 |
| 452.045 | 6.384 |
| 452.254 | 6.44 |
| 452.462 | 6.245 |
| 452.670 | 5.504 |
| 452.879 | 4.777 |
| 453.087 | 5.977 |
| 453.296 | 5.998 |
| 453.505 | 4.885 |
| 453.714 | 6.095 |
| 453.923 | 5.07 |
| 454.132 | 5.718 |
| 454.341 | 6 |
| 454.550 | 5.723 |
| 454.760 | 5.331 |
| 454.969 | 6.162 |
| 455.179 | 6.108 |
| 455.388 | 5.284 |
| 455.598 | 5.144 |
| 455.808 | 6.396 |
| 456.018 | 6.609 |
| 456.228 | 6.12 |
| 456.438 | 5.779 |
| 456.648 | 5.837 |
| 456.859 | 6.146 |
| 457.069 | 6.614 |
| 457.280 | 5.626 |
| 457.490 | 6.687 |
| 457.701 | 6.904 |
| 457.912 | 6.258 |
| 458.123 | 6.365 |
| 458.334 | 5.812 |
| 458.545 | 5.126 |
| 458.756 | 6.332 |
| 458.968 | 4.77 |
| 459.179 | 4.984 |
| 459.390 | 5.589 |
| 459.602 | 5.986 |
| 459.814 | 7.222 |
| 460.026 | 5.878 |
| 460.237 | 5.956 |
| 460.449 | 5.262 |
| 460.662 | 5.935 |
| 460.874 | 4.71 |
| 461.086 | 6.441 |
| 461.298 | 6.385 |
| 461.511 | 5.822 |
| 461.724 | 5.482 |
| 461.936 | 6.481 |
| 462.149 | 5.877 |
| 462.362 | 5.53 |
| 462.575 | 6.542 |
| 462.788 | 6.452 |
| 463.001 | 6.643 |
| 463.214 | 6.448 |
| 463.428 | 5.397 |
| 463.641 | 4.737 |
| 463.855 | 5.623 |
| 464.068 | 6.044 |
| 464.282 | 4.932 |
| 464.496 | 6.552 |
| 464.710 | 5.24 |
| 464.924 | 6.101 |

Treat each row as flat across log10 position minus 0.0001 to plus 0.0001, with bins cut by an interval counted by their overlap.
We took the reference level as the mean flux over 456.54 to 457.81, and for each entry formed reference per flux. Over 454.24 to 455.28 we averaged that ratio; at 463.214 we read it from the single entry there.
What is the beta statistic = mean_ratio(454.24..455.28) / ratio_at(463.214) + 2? 3.10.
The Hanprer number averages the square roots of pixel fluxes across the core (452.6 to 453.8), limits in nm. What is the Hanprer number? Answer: 2.35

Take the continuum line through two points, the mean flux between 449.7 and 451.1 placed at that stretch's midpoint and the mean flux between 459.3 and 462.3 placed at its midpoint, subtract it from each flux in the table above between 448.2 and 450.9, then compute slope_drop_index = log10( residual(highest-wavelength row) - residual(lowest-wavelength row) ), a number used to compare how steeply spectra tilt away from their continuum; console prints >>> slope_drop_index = -0.6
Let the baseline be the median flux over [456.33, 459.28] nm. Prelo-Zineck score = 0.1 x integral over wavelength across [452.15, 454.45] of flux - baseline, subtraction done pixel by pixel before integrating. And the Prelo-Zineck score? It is -0.067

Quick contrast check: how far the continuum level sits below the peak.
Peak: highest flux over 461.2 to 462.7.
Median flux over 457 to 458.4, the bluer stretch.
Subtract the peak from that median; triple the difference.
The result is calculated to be -0.5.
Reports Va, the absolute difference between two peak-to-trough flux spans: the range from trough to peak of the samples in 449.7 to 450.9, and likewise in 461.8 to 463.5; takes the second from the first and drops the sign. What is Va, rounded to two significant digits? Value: 1.4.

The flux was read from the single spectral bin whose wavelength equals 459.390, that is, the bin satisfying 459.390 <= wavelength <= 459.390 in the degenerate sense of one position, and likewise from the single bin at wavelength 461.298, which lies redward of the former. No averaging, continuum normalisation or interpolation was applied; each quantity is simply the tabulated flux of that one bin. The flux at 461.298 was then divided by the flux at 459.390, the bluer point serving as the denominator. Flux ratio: 1.14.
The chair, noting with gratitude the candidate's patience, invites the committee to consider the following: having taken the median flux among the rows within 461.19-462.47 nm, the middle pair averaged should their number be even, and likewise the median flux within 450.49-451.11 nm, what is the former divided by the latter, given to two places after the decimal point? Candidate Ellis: 0.95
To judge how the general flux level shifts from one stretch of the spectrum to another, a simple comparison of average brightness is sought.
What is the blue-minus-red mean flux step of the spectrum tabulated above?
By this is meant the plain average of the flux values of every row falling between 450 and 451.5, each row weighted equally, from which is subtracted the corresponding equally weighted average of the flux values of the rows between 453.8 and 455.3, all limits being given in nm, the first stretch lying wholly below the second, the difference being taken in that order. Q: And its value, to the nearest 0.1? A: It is 0.5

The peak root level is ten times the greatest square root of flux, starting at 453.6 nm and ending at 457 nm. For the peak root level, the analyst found 25.7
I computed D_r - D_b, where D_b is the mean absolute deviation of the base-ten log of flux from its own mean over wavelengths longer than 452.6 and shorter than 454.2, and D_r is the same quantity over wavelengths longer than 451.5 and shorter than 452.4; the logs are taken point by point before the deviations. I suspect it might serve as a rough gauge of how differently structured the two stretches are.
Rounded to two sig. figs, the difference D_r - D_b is -0.021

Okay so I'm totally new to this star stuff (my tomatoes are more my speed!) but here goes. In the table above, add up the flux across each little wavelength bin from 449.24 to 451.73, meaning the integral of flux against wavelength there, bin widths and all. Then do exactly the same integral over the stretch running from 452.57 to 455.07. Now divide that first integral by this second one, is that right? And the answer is 1.04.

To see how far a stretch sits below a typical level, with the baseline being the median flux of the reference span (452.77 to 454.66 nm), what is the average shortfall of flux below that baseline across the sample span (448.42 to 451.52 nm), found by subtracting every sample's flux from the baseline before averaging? -0.11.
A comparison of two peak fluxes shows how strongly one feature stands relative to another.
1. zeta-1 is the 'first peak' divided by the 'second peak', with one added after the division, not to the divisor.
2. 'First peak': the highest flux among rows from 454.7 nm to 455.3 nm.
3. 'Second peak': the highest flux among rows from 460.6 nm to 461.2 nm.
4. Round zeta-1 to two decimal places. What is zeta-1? 1.96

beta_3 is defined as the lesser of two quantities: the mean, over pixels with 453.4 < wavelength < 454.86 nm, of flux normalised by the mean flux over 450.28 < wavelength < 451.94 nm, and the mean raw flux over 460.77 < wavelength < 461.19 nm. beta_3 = 0.90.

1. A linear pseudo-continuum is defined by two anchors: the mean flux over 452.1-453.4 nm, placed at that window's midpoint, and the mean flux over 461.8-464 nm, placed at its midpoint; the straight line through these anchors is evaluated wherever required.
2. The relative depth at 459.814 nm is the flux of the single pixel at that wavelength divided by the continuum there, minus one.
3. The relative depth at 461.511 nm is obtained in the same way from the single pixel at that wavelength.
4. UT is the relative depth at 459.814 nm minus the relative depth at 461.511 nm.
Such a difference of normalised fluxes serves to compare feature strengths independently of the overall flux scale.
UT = 0.240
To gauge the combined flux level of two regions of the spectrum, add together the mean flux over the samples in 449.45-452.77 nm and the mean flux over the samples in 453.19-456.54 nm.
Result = 11.8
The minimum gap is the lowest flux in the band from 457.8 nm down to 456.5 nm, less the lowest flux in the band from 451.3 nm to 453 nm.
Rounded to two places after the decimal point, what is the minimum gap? 0.85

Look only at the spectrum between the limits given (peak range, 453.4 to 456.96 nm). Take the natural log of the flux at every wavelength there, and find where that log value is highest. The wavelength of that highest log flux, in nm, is 456.018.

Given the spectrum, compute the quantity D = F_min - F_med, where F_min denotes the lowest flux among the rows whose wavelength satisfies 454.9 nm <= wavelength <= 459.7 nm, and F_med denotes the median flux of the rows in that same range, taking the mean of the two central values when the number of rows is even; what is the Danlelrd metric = -1.3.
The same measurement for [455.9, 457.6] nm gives -0.5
